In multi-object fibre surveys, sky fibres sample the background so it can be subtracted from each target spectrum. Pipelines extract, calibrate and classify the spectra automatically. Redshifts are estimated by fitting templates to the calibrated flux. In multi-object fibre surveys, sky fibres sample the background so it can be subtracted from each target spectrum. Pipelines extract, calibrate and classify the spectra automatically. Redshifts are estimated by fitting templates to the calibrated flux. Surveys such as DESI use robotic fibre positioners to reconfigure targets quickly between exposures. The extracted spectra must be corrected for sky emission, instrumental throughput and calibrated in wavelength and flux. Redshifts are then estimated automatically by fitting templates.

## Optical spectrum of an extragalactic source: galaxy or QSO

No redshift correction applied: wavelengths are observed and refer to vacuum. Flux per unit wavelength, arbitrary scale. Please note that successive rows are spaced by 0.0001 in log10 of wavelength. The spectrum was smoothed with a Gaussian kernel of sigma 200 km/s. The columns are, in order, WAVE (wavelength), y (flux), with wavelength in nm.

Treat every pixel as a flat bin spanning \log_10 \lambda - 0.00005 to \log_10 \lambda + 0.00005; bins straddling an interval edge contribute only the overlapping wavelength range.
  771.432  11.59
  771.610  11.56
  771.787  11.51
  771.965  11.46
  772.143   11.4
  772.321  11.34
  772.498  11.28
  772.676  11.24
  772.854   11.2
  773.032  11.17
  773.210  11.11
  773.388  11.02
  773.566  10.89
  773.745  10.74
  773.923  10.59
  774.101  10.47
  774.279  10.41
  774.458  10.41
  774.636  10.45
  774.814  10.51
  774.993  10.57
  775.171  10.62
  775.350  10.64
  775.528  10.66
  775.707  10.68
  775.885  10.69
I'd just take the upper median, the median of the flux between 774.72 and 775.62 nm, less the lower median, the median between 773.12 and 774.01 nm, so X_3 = -0.3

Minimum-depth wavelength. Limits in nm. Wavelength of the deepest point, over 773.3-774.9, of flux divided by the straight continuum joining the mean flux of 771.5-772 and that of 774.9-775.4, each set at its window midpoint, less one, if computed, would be 774.279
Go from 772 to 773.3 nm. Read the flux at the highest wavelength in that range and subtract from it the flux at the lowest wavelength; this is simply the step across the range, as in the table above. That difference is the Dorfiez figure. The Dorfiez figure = -0.29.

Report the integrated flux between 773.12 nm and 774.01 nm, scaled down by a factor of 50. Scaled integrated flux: 0.19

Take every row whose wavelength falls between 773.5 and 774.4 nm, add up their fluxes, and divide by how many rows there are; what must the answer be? 10.6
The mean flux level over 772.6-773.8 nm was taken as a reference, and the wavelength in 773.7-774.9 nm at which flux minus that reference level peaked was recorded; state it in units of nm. 773.745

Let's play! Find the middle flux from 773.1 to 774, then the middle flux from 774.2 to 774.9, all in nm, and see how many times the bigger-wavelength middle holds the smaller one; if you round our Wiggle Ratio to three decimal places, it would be 0.958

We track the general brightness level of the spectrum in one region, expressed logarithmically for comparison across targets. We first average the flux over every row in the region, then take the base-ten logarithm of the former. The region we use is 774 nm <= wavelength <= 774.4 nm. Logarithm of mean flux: 1.019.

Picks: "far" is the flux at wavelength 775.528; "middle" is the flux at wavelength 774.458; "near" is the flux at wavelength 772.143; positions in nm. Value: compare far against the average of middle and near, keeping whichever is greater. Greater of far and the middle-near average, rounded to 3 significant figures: 10.9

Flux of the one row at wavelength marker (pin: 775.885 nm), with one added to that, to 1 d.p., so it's 11.7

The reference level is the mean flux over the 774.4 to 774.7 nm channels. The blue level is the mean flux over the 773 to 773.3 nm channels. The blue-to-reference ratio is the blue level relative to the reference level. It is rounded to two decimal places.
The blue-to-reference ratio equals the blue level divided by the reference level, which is 1.07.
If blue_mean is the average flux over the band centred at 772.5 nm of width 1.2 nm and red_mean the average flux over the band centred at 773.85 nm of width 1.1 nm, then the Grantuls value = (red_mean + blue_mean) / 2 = 11.0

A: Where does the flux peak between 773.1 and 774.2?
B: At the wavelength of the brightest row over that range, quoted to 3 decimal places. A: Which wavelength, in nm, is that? 773.210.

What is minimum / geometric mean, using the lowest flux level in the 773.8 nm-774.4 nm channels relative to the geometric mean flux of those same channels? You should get 0.992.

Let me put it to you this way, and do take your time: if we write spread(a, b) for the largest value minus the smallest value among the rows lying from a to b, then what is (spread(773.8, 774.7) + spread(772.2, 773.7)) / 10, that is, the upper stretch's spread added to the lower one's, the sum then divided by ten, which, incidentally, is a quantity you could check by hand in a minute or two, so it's 0.063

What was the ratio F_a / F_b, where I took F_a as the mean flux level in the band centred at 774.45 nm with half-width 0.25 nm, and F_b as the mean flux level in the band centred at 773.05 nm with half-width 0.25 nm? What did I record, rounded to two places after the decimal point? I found 0.93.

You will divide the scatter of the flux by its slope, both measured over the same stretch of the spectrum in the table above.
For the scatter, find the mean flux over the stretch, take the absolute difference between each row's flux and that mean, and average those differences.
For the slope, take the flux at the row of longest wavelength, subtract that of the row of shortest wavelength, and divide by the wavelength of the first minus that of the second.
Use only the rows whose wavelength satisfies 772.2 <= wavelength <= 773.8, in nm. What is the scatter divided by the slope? -0.36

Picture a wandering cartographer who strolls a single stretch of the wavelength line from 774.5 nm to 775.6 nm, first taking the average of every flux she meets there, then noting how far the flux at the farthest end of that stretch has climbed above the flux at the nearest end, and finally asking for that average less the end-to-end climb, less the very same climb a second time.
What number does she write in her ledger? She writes 10.2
